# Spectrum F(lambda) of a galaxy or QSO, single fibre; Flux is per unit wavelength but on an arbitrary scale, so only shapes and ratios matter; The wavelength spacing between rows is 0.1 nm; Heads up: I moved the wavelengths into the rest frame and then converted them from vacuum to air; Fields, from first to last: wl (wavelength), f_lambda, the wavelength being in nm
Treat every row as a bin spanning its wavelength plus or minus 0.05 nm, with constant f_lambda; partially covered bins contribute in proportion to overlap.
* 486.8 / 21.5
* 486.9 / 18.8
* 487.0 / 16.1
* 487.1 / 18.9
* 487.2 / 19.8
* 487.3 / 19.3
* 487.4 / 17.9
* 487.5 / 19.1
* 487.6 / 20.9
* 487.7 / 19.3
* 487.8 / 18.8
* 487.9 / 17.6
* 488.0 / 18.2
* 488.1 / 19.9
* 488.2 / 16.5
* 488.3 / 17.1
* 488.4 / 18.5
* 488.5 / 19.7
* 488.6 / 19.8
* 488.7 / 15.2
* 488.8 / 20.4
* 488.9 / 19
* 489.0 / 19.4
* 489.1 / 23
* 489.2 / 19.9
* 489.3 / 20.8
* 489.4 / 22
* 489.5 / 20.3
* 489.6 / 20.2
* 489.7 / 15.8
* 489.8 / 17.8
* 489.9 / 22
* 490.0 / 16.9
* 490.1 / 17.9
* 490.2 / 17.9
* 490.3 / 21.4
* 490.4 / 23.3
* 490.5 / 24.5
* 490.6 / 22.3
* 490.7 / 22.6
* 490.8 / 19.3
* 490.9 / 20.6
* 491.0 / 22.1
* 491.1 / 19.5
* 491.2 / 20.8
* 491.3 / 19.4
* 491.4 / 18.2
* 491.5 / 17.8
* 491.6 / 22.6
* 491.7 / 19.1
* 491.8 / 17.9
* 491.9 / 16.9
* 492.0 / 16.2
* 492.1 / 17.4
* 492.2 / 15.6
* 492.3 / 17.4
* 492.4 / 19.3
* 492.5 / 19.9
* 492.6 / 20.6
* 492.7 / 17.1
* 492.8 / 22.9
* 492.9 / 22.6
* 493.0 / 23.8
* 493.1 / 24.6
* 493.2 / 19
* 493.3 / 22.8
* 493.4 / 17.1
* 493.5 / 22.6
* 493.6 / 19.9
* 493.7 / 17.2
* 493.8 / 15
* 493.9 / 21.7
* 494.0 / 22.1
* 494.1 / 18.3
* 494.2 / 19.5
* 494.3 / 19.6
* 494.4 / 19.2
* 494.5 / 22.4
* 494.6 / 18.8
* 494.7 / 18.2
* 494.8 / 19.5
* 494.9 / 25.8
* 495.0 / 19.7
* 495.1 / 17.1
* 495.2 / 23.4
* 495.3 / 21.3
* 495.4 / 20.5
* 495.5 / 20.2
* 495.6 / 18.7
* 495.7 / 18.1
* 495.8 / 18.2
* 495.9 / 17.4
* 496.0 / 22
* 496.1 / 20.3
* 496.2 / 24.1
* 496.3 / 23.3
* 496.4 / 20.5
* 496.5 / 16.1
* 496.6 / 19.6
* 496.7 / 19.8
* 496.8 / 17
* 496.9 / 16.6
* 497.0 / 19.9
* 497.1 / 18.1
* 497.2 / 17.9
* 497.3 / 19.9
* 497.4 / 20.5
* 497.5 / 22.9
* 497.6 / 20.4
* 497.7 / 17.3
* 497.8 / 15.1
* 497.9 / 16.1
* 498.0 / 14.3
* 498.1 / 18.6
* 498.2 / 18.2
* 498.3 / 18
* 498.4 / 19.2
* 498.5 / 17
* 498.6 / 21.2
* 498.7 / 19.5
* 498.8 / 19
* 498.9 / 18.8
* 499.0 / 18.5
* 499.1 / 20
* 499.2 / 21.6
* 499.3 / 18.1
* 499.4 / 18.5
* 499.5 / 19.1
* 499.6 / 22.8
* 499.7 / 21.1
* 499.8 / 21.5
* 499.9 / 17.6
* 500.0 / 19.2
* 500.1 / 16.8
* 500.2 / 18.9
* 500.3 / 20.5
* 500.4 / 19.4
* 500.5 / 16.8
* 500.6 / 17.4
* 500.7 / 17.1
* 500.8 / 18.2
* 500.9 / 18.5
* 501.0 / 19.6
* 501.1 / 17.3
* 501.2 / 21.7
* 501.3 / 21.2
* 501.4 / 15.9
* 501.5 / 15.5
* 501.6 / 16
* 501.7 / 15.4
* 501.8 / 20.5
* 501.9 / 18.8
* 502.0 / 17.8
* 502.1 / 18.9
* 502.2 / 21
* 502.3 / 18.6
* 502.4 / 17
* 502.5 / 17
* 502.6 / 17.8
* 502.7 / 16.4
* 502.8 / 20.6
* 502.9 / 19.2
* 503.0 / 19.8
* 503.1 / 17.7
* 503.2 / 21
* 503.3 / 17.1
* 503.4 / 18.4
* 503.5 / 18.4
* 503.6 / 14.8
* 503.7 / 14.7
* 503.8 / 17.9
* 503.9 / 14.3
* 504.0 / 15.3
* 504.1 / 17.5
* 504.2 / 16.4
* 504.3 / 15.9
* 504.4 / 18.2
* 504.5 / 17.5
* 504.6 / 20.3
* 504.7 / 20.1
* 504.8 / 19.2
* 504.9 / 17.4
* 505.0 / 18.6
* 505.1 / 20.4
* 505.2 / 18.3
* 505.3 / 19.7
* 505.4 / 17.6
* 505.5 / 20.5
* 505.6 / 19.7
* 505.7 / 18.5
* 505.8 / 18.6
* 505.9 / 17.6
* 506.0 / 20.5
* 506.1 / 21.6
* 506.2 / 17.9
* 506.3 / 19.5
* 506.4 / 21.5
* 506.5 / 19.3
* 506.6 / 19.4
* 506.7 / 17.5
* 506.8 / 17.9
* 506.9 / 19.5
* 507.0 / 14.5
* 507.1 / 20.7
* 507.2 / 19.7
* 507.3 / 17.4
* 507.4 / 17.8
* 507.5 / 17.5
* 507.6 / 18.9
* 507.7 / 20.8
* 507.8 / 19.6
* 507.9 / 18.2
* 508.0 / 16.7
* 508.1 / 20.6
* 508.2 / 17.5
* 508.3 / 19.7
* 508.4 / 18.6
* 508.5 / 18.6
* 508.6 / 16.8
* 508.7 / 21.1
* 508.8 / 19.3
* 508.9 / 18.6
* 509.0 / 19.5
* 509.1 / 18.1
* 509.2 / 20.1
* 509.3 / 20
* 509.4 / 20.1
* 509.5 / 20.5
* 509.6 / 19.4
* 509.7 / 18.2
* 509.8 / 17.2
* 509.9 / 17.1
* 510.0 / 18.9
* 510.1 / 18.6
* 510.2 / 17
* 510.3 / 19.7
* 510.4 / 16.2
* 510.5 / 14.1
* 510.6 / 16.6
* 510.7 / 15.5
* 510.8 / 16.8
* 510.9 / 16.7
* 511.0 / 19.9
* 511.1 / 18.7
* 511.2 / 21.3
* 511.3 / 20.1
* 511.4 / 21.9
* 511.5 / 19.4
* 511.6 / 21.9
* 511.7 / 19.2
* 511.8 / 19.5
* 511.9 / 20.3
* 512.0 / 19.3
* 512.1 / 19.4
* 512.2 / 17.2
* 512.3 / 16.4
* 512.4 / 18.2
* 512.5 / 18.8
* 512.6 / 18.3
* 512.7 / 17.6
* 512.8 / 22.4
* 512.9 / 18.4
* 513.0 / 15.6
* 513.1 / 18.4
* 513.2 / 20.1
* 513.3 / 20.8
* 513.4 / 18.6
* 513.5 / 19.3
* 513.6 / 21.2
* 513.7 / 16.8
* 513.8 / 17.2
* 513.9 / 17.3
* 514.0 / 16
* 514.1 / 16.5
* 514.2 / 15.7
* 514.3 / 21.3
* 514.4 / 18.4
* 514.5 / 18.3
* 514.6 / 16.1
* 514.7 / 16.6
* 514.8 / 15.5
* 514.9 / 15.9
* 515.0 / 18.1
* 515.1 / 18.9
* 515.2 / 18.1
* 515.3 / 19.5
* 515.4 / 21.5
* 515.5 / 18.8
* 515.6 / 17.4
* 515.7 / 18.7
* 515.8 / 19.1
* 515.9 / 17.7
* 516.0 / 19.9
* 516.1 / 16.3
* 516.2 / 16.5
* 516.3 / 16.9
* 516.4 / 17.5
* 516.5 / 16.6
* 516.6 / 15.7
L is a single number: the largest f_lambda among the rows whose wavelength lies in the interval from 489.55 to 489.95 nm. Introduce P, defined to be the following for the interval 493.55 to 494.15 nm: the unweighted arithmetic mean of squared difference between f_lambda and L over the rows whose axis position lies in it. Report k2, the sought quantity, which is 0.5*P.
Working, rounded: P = 15.0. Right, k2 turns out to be 7.5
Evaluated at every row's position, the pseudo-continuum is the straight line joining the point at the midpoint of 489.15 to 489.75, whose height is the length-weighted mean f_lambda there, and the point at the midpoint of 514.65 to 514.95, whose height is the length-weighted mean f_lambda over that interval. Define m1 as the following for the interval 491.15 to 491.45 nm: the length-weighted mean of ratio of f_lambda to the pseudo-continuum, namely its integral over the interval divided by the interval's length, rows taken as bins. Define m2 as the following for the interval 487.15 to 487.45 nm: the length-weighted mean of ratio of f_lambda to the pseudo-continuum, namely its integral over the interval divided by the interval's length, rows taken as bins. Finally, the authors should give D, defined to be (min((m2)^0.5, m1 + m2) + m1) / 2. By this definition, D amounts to 0.98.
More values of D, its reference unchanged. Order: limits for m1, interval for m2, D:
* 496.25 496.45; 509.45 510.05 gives 1.11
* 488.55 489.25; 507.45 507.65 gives 1.01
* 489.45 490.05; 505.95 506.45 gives 1.02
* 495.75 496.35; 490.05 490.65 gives 1.07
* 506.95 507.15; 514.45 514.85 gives 1.02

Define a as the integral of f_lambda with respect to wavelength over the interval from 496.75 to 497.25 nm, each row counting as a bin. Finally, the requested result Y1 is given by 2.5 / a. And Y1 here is 0.28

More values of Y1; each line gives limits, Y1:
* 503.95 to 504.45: 0.30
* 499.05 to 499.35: 0.42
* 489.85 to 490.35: 0.26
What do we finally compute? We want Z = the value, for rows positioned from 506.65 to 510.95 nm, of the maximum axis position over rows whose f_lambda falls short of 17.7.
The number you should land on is 510.9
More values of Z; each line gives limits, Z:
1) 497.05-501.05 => 500.7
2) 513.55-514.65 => 514.6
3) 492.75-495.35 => 495.1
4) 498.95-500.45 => 500.1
